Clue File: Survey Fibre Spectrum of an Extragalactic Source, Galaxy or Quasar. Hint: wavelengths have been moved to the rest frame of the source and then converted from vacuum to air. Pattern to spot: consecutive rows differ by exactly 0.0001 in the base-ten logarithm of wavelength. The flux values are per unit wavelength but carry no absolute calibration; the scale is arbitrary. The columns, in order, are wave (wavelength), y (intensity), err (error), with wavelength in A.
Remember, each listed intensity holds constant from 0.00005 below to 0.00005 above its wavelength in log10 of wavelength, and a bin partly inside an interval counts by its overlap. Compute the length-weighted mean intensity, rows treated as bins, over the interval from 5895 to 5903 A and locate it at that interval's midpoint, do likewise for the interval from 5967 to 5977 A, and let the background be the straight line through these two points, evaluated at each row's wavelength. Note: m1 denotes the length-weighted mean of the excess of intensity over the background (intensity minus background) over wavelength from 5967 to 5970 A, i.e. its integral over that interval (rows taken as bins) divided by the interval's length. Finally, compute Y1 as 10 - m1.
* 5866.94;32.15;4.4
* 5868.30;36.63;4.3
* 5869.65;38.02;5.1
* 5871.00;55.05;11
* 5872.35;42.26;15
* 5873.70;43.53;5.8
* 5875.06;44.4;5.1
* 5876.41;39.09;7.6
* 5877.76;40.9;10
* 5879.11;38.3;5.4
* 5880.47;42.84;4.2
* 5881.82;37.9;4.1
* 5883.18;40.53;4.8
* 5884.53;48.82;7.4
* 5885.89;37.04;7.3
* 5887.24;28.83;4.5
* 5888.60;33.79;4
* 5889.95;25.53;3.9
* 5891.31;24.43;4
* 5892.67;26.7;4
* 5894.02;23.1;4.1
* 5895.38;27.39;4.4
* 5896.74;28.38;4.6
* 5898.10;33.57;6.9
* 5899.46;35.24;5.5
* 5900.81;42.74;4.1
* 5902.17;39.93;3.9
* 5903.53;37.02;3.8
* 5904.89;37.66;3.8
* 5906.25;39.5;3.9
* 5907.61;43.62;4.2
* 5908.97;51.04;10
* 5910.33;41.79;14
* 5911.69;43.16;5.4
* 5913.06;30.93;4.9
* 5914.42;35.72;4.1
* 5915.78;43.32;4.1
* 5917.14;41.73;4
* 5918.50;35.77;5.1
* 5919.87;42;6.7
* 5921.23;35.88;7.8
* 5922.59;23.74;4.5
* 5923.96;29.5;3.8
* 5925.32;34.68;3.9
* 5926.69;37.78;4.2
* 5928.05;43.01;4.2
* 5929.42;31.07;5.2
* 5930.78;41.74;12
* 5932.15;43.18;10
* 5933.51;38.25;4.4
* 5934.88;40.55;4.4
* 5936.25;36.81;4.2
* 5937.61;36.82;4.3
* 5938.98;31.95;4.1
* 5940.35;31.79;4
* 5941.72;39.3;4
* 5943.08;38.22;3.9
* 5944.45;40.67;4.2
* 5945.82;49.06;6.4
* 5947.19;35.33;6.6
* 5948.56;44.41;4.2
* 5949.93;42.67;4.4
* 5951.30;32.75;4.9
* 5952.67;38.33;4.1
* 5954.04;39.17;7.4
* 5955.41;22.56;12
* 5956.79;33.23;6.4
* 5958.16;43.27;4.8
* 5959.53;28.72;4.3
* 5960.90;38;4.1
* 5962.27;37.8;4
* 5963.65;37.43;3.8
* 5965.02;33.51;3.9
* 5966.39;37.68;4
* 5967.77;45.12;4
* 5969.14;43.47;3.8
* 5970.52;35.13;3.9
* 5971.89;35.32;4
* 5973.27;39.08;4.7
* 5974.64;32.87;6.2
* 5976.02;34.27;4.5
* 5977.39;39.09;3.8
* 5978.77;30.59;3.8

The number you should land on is 4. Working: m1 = 6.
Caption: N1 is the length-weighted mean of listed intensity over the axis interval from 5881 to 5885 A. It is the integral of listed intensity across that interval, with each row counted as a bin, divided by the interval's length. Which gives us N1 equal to 42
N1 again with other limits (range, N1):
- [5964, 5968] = 38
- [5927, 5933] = 40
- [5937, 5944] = 36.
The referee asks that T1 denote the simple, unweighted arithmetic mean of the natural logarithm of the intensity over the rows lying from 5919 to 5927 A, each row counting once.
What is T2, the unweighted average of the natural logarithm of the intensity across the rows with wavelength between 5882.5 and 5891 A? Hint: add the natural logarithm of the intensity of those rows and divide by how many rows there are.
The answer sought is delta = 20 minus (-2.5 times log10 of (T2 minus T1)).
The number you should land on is 16.66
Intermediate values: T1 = 3.51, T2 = 3.55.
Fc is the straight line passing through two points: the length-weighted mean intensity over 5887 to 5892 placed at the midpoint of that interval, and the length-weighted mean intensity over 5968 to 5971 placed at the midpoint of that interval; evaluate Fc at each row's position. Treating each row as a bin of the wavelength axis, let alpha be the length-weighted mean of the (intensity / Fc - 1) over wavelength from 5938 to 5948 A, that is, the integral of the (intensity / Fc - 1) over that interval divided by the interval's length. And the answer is 0.05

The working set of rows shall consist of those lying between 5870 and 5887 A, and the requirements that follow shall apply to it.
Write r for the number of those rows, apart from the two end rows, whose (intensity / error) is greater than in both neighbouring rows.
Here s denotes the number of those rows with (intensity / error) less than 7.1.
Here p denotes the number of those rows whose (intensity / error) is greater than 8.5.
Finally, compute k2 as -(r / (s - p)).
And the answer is -0.5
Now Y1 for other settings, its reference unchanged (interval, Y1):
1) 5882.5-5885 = 0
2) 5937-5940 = 12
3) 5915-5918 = 4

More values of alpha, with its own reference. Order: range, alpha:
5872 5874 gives 0.68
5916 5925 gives 0.07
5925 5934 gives 0.13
